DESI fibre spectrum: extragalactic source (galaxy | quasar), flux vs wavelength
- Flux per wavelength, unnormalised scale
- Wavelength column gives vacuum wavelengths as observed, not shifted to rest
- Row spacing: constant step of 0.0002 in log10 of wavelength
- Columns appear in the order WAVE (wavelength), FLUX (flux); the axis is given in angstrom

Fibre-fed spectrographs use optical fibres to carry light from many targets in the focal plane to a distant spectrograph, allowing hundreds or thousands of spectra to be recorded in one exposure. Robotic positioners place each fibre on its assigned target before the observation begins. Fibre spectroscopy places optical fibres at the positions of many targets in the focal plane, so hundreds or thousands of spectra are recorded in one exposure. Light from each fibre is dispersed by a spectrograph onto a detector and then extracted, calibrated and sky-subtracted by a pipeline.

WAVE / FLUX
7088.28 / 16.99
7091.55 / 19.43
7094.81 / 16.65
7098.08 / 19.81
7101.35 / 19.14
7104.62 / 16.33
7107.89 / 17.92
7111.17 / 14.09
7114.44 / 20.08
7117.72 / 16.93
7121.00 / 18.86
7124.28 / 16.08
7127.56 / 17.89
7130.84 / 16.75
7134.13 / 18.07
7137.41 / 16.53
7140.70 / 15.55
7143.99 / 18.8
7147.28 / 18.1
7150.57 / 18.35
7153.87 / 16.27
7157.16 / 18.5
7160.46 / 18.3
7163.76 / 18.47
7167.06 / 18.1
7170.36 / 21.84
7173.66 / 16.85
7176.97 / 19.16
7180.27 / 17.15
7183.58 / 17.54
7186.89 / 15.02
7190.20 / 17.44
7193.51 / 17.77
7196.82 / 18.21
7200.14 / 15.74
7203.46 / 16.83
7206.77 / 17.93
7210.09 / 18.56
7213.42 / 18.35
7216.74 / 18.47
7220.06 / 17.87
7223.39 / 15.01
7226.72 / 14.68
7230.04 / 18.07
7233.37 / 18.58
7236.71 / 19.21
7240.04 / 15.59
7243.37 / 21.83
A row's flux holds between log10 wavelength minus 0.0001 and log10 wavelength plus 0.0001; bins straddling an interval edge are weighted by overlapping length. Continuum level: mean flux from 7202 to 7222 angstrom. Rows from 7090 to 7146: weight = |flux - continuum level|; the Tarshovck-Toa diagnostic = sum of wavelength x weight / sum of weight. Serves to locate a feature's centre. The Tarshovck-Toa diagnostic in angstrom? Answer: 7116.1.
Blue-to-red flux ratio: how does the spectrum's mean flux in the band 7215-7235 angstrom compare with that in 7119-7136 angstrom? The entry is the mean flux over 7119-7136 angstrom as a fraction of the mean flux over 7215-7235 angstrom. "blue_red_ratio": 1.02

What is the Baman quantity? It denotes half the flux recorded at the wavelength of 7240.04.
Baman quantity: 7.8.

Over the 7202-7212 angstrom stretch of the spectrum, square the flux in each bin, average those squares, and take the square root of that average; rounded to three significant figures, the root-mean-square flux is 17.8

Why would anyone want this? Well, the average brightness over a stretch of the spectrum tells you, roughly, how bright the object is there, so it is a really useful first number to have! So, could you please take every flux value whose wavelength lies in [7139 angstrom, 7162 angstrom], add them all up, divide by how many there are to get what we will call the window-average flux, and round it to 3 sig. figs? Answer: 17.7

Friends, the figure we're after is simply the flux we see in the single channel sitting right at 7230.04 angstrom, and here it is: 18.07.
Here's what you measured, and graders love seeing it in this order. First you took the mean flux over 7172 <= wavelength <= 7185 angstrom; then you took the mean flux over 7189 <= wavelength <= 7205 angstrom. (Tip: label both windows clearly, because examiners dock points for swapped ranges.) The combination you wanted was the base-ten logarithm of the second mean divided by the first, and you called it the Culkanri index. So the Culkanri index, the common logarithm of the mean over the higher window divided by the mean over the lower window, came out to -0.012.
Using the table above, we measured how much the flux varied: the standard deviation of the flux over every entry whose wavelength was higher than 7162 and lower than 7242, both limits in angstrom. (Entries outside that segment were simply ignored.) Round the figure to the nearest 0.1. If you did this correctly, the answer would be 1.6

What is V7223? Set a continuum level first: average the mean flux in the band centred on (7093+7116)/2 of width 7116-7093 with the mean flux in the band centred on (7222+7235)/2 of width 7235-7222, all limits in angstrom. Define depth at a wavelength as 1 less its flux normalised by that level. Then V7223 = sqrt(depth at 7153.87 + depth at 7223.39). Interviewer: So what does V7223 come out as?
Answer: 0.42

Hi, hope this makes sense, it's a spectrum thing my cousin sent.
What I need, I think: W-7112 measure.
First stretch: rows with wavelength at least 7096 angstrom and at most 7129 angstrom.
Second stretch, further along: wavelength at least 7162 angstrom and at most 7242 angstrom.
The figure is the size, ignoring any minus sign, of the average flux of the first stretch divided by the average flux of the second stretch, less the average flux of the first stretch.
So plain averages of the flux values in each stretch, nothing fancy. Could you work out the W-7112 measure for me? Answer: 16.7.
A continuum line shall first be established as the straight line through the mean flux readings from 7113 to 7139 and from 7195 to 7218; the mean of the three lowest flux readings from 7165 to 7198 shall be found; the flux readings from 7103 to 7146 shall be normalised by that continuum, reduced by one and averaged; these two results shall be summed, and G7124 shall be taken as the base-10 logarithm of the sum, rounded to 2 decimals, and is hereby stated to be 1.21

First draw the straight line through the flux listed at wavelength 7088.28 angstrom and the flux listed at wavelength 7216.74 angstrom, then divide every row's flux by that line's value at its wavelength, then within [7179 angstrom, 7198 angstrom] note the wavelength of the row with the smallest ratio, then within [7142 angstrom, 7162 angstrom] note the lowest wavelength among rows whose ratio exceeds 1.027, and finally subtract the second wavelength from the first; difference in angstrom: 42.9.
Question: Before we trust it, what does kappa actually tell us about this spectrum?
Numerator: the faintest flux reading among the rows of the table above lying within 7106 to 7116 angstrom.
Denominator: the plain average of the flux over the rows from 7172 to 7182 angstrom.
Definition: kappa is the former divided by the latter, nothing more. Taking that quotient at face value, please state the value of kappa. 0.795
